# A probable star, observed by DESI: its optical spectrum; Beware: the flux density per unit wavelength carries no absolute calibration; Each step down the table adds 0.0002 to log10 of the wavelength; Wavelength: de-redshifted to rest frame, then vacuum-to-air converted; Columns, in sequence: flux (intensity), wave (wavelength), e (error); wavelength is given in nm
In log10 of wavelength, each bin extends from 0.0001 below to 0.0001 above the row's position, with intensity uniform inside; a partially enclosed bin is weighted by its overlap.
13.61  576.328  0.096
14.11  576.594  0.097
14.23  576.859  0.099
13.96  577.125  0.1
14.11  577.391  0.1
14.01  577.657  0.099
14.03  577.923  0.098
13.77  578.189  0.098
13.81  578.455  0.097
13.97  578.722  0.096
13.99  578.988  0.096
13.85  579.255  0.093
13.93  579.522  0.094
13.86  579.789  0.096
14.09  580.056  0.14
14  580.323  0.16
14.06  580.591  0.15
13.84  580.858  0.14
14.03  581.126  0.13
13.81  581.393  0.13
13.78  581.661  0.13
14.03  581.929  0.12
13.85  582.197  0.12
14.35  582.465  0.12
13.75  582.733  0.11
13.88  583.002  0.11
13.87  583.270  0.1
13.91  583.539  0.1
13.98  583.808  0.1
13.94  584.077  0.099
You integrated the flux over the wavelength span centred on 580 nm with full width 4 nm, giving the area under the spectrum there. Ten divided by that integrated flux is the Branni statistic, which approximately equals 0.18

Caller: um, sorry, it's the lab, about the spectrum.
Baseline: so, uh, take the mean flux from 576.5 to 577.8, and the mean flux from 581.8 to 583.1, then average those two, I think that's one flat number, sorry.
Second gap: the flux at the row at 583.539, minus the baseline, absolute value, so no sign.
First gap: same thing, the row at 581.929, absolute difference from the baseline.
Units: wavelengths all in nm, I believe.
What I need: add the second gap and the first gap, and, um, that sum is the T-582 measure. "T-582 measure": 0.12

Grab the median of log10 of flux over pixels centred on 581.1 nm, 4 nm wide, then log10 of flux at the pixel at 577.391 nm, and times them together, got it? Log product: 1.313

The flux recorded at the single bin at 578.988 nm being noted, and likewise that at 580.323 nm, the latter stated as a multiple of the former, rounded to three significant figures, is 1.00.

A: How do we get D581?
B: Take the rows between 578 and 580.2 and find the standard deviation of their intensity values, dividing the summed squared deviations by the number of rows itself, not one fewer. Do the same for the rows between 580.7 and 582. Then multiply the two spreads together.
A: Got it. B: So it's 0.011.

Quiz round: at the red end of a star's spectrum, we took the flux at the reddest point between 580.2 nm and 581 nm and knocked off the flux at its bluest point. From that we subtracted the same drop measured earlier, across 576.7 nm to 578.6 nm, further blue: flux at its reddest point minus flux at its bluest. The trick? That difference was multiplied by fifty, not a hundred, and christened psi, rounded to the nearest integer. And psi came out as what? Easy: 13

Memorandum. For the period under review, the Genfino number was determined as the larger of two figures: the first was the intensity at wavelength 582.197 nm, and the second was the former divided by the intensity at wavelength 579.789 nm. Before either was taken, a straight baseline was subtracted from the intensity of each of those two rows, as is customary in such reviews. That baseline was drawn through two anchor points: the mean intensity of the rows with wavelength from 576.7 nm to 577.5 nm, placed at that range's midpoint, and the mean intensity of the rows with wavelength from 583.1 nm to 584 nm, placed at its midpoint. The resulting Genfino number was 0.65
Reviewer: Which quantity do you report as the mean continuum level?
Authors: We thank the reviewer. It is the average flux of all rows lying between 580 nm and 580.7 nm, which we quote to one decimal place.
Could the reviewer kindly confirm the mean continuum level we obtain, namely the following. 14.0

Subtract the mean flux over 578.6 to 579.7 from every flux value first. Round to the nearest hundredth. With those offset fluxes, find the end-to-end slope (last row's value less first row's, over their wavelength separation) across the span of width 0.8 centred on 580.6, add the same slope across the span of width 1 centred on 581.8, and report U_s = -0.25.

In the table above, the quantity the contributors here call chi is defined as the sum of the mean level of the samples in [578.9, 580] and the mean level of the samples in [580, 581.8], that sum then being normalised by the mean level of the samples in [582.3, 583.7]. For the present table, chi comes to 2.00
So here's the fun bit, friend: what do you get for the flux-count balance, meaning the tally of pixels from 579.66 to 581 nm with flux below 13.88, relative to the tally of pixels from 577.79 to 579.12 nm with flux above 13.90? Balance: 0.67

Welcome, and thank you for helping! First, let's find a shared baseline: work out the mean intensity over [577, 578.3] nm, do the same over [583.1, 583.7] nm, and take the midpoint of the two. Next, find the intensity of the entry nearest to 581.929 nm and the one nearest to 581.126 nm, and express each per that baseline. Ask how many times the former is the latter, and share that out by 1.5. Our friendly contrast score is 0.667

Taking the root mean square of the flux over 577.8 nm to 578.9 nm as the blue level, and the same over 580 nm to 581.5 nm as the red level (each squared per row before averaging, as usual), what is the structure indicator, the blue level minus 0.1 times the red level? 12.5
